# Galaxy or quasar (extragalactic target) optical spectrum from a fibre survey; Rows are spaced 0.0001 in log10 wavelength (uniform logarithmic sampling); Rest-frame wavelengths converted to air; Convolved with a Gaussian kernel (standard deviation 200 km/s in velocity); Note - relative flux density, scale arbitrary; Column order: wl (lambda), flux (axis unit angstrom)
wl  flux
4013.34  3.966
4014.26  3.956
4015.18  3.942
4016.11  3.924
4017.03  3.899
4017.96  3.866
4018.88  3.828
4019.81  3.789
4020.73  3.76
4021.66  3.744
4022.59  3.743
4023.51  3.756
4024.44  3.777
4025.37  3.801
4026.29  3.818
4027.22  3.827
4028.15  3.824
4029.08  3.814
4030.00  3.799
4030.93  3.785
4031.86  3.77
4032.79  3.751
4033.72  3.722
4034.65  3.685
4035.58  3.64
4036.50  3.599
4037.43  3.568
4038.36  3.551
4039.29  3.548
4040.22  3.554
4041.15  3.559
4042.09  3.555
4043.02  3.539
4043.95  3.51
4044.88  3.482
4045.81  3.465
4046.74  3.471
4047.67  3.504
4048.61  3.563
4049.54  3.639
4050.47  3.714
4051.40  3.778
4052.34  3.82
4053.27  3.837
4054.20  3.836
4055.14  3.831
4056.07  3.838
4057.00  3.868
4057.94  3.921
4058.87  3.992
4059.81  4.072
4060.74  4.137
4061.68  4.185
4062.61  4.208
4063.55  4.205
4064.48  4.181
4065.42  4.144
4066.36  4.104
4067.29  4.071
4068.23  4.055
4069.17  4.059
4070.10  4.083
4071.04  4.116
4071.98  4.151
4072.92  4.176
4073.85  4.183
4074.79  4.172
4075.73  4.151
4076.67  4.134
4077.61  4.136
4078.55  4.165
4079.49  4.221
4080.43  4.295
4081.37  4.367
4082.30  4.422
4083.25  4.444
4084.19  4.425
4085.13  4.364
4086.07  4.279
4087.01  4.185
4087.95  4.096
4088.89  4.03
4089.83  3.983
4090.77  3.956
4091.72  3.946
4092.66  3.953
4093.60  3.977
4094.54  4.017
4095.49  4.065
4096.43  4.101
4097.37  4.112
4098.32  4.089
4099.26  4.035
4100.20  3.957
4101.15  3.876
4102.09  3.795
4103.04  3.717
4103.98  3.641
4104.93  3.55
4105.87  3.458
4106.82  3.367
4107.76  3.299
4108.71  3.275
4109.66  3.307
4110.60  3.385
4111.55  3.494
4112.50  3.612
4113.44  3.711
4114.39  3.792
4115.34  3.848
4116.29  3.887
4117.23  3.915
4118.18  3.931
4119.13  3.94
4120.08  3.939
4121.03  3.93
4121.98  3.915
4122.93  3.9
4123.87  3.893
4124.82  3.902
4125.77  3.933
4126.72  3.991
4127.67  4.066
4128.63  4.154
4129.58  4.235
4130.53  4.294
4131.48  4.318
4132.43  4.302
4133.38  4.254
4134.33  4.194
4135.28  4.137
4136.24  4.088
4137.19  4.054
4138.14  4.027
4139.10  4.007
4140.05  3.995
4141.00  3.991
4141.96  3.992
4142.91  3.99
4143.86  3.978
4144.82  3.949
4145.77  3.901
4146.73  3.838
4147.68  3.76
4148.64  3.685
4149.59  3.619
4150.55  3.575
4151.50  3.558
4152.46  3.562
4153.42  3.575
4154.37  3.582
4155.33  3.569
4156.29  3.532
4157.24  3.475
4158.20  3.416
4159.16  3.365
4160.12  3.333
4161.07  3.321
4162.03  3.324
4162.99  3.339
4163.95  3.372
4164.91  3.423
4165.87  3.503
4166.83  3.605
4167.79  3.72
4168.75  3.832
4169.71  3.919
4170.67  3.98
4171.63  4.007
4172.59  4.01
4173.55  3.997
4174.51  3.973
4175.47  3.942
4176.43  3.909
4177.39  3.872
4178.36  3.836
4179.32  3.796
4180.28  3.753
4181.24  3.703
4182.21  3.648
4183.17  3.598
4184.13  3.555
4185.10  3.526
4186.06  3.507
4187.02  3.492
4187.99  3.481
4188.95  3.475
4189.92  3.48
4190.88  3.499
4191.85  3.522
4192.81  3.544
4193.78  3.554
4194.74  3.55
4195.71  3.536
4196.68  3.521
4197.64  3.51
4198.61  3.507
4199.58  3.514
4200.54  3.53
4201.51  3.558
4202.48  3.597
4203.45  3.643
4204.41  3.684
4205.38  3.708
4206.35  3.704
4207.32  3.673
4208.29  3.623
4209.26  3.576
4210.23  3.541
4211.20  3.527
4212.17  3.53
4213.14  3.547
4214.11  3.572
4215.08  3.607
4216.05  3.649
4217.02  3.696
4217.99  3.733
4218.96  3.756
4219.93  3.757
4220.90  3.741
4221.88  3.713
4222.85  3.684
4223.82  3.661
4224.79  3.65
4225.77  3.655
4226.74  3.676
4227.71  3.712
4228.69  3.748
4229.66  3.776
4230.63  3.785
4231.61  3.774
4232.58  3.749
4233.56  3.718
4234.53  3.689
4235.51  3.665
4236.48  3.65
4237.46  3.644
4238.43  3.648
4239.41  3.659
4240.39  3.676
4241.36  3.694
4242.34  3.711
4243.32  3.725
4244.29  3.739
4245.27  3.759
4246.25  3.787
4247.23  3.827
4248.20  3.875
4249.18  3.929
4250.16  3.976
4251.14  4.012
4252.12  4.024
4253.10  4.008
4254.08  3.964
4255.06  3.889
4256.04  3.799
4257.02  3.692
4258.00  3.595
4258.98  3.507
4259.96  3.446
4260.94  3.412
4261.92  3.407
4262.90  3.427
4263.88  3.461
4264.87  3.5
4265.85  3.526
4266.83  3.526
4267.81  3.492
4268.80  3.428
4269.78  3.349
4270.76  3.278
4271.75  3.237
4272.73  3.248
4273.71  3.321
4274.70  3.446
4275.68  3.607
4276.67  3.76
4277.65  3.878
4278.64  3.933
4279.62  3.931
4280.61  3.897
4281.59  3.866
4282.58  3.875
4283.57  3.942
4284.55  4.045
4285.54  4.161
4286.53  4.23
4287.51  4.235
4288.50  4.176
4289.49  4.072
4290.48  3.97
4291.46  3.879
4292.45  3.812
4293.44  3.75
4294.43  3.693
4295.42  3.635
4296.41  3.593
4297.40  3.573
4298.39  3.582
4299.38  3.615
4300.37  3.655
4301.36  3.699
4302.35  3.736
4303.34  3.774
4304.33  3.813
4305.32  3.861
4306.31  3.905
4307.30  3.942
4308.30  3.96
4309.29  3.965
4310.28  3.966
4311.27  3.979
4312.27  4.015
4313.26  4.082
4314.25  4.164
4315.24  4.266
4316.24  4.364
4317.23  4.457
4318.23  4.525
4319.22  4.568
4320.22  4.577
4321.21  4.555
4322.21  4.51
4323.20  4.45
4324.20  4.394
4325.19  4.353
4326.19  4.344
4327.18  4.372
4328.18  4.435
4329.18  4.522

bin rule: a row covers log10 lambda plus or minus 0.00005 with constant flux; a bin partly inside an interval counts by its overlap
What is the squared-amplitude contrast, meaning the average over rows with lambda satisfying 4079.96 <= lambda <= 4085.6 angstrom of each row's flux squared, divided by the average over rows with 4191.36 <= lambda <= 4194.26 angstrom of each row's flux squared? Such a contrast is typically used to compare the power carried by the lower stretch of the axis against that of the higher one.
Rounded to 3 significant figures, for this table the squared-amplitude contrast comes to 1.54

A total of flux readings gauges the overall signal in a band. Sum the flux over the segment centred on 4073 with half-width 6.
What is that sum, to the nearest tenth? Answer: 53.7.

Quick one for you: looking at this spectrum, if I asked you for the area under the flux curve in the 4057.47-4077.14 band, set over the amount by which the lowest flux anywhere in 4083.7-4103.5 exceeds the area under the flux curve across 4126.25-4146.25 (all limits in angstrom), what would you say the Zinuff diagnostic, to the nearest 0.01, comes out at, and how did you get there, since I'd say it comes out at -1.04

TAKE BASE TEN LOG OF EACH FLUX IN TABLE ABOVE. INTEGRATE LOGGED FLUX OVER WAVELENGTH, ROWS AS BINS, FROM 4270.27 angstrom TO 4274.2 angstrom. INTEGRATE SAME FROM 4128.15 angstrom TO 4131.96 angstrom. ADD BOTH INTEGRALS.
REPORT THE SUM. 4.42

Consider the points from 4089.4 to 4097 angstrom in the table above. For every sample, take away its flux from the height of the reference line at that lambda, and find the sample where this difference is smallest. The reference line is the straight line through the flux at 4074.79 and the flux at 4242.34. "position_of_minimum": 4096.43 angstrom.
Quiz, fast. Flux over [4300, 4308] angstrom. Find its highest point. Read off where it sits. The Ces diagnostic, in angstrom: 4307.30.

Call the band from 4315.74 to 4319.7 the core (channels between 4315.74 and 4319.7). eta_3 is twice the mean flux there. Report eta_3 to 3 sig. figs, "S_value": 8.96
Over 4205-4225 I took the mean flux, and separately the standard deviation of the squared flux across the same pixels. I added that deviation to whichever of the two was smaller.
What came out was 1.1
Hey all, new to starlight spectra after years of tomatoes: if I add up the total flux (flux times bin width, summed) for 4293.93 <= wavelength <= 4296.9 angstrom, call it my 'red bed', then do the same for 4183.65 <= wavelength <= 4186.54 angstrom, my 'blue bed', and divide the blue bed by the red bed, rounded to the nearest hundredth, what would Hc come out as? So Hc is 0.94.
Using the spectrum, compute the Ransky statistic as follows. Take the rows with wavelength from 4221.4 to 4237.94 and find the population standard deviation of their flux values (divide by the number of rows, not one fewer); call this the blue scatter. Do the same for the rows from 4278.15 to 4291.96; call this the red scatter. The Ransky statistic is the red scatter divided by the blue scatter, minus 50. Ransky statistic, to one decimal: -47.2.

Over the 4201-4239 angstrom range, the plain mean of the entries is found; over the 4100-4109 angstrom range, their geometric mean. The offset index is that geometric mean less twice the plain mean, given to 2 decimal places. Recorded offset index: -3.75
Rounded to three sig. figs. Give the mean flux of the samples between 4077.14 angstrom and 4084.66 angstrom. 4.31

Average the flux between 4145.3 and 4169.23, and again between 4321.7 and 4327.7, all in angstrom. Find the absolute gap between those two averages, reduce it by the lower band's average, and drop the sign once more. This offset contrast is 2.70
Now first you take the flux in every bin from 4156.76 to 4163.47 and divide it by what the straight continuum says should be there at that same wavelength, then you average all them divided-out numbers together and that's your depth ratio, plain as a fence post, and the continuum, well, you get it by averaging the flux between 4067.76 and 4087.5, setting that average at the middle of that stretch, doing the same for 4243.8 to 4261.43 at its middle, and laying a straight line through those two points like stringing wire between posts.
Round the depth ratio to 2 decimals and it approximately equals 0.84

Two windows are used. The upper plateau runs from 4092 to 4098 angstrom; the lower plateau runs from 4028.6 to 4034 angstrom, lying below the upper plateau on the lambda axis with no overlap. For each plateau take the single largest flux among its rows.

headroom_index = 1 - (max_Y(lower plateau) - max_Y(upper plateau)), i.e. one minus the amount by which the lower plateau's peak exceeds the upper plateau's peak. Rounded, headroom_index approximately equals 1.3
